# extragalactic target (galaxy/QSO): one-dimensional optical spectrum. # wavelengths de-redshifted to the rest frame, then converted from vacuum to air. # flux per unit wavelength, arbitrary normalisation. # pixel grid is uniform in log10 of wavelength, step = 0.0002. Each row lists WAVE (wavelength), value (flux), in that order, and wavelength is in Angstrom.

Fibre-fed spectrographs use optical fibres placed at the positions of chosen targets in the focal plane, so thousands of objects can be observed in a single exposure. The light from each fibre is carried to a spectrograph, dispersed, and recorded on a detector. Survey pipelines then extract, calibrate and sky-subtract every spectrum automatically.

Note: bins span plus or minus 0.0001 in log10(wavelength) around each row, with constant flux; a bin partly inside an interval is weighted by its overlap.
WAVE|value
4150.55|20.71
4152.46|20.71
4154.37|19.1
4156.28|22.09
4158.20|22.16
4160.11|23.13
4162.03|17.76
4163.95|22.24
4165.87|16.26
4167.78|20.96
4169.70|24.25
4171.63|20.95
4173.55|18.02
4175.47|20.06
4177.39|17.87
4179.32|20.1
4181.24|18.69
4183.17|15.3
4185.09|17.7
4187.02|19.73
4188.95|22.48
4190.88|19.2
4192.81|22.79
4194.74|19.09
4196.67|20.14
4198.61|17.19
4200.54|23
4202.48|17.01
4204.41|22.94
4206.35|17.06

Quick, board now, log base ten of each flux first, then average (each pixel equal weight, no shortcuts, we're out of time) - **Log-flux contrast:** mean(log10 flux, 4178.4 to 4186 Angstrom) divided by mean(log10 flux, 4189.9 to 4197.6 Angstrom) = 0.96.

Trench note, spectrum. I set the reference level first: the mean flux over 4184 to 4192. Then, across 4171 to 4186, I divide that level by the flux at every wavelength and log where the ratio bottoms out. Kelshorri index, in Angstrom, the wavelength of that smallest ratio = 4171.63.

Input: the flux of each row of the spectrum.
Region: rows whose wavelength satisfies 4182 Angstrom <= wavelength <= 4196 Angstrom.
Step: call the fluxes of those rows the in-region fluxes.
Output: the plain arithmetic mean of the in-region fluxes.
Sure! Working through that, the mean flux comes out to 19.5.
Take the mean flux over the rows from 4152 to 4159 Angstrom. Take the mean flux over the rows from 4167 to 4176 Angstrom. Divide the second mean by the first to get 0.99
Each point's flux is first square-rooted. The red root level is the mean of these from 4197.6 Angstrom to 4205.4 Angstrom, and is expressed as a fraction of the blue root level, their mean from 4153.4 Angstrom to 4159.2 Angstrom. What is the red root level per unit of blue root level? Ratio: 0.97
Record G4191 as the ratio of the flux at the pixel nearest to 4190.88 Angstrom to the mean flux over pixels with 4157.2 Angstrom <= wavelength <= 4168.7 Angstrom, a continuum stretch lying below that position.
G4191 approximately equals 0.940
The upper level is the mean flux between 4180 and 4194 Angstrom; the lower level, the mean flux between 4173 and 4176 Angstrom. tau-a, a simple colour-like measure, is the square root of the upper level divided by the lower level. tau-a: 1.010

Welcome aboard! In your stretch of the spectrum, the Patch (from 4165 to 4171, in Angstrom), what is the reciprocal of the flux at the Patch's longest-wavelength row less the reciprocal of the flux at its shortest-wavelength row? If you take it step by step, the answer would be -0.020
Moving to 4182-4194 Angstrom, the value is -0.021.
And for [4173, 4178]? 0.000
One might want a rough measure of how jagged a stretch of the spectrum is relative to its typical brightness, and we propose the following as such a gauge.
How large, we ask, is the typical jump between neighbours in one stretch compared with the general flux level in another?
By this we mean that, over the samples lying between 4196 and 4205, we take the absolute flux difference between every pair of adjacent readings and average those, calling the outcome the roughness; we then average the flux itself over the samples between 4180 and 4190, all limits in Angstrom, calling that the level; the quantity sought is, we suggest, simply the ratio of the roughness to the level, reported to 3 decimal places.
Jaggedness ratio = 0.275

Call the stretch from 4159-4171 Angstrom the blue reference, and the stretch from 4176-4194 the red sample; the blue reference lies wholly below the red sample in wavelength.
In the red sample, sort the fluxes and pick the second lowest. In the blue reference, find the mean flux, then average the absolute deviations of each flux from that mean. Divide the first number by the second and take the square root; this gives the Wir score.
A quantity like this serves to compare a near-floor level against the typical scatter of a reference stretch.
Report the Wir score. 2.7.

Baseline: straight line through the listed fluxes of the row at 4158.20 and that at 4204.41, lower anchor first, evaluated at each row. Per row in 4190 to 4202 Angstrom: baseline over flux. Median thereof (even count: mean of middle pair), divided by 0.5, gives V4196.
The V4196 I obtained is 2.32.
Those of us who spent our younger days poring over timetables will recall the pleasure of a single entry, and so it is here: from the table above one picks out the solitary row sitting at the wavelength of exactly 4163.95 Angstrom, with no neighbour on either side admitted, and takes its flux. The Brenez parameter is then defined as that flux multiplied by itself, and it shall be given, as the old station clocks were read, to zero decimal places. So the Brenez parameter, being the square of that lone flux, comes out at 495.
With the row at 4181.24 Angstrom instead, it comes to 349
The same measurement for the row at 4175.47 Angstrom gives 402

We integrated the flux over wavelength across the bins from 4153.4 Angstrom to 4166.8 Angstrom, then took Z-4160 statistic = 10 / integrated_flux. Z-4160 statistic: 0.04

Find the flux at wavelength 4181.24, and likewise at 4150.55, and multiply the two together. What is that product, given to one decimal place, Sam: 387.1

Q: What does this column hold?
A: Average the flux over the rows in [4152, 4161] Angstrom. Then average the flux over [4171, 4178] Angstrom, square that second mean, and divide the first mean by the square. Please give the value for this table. 0.058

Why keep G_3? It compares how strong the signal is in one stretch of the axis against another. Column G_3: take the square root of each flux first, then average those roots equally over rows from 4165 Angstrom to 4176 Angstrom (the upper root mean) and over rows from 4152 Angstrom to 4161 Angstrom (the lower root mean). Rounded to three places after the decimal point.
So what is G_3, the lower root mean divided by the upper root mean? 1.035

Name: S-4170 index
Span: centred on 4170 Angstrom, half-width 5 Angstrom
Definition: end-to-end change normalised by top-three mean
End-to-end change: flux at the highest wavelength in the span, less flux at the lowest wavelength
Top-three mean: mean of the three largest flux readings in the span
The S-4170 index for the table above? 0.08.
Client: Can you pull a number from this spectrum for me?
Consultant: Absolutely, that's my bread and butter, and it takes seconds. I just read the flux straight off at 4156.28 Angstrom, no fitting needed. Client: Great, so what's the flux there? 22.09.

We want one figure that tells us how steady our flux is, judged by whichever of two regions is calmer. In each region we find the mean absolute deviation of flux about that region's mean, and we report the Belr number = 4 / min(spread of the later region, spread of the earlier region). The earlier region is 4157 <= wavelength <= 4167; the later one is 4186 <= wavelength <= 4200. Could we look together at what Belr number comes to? 2.72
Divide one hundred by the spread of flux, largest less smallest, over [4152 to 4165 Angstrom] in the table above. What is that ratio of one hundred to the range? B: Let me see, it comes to 18.6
